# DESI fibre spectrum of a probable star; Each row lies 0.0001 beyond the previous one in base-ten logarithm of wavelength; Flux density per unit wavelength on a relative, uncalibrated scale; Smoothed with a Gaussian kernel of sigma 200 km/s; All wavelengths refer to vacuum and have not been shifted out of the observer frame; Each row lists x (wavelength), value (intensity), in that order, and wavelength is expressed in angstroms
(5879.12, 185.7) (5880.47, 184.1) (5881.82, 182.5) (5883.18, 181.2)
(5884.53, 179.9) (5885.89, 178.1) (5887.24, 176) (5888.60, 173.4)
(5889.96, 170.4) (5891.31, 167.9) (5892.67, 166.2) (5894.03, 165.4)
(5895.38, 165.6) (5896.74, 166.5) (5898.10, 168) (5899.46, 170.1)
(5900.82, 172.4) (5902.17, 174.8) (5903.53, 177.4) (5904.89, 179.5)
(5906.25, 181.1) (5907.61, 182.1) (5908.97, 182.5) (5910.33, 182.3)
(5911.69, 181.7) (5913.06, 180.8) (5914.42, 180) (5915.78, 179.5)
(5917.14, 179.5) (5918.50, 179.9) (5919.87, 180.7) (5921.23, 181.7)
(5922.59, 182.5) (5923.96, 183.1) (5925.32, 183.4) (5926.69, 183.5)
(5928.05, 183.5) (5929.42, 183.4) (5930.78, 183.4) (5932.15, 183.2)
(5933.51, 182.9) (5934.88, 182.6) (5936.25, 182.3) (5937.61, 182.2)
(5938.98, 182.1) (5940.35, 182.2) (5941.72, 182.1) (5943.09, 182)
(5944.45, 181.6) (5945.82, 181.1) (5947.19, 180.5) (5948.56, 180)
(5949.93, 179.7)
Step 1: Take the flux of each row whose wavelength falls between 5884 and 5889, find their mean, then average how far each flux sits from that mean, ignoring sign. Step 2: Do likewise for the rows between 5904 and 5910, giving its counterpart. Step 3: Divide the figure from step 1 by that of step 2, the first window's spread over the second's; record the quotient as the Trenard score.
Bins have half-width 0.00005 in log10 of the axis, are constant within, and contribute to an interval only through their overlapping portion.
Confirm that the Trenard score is 2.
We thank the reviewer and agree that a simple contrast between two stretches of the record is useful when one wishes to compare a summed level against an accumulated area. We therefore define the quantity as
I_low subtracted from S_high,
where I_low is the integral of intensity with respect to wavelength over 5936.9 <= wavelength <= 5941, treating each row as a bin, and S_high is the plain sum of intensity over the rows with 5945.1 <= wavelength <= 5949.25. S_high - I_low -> -206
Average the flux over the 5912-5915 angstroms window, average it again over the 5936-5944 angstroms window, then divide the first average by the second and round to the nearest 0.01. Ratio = 0.99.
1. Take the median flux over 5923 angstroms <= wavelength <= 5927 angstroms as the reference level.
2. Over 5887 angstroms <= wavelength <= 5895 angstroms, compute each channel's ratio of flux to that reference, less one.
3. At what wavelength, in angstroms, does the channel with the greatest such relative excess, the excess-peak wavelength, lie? 5887.24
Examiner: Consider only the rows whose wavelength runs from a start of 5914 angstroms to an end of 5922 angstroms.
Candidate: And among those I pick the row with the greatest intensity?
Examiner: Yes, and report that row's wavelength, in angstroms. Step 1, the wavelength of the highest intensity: 5921.23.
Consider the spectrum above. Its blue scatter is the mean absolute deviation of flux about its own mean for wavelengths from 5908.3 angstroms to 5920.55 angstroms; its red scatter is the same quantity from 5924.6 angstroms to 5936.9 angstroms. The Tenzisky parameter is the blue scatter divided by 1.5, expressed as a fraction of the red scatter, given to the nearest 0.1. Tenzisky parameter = 1.8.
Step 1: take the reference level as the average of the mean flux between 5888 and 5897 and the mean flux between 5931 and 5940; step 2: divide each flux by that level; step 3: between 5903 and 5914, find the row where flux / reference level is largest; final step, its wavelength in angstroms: 5908.97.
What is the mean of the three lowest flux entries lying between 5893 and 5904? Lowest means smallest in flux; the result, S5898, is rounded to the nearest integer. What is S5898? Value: 166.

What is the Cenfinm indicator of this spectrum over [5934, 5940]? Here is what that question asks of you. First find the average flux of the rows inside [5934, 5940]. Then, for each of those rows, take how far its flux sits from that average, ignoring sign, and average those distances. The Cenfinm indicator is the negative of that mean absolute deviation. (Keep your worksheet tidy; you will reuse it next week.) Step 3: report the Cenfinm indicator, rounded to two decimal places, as -0.15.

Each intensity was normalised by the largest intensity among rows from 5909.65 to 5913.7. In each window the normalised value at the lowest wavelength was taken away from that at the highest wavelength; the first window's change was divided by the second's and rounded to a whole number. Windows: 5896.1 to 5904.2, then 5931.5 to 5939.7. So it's -10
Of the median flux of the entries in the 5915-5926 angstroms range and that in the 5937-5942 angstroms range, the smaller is 181.2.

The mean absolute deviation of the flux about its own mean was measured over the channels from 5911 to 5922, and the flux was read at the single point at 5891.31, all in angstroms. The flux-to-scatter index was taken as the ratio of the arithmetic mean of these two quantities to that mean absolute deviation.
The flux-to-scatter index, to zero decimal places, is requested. 112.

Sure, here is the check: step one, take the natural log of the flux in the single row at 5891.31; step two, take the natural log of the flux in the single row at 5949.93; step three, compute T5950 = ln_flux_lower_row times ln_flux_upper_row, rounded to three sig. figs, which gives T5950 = 26.6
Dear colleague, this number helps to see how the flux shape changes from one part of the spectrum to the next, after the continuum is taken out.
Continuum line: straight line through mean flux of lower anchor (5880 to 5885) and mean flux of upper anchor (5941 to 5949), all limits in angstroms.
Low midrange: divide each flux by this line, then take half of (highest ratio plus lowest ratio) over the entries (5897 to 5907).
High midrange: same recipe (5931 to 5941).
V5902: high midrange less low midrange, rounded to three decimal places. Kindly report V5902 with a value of 0.047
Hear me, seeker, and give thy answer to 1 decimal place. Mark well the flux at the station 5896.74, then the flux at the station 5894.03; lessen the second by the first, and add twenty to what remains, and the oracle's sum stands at 18.9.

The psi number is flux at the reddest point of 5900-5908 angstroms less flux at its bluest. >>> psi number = 10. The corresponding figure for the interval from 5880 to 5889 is -11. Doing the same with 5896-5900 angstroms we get 4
